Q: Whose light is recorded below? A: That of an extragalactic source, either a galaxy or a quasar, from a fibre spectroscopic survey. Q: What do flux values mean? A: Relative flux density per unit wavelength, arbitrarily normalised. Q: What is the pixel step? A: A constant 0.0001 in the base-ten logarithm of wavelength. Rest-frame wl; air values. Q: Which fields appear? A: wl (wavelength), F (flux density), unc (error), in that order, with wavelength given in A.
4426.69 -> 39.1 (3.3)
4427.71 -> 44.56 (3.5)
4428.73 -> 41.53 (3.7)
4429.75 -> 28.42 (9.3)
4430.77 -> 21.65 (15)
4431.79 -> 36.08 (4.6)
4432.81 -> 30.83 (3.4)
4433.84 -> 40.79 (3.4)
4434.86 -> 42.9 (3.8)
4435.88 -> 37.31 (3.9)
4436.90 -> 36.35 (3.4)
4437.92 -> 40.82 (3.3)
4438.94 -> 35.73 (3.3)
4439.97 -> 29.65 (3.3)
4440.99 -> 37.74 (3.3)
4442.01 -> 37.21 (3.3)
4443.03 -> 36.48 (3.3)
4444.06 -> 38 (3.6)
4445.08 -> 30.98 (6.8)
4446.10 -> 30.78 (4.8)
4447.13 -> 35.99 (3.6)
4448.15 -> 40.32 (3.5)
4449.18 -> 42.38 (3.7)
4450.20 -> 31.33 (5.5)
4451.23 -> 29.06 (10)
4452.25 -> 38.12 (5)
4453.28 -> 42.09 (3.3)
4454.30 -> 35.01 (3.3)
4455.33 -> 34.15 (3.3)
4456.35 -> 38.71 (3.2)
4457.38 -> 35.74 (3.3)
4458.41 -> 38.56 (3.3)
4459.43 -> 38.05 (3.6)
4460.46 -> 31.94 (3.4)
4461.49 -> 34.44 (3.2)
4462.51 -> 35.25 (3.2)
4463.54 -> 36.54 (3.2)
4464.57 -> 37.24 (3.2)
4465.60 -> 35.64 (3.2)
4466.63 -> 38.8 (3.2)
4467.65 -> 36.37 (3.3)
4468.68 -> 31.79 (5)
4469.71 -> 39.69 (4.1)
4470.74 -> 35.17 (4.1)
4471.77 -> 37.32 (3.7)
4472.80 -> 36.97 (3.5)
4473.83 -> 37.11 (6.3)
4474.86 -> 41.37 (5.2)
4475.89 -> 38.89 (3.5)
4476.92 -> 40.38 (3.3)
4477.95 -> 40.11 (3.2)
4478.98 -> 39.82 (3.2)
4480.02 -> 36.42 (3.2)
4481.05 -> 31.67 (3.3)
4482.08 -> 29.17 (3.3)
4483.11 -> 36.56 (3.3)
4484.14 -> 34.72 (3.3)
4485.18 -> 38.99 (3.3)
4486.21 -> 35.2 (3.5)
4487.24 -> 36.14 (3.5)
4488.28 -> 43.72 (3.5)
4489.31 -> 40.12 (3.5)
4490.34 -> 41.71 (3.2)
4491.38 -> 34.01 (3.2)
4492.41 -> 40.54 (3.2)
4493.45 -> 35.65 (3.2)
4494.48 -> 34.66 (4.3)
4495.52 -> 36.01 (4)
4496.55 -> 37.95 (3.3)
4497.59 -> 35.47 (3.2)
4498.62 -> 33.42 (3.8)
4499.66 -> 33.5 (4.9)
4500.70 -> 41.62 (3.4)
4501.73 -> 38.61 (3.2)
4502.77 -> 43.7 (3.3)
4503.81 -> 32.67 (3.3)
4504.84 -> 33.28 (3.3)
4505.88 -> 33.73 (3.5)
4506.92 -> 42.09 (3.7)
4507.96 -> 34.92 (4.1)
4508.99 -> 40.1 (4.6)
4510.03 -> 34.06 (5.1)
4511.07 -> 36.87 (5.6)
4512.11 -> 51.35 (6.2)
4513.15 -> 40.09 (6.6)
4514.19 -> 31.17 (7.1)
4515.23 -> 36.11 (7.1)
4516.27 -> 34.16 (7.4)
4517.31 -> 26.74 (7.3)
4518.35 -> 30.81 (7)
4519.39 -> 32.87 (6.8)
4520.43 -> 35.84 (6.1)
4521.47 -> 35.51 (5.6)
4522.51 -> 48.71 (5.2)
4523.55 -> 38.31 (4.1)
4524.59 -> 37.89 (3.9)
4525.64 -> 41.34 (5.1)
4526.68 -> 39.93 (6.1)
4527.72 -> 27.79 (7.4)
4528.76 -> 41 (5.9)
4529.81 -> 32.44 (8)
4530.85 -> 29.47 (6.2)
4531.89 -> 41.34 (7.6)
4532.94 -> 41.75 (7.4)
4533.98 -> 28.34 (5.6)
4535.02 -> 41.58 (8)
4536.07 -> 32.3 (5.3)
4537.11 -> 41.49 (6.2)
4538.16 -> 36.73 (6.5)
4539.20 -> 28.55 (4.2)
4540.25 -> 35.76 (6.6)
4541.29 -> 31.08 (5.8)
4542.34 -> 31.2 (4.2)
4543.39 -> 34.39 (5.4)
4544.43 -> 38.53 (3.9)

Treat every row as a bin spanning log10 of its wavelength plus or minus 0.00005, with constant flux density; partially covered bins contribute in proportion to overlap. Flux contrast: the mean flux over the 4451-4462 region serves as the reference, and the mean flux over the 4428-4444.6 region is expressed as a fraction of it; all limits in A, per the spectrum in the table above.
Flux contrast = 0.99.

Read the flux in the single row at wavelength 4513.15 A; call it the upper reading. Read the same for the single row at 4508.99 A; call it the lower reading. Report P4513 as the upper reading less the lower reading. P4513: 0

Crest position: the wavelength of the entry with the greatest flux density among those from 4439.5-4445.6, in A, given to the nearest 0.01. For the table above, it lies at 4444.06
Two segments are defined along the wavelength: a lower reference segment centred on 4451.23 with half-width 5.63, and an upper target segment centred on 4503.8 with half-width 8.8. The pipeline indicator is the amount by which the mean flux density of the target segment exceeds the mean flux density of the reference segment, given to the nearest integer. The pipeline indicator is 1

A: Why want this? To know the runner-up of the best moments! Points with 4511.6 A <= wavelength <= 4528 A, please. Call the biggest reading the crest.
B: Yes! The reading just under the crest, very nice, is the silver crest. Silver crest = 48.71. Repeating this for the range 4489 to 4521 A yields 43.7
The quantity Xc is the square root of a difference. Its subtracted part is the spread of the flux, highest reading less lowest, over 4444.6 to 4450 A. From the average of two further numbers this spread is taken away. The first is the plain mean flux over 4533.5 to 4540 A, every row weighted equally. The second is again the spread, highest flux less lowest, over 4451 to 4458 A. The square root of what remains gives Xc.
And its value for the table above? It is 3.5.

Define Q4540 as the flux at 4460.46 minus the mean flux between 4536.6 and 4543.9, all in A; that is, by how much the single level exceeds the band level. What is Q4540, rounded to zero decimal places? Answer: -2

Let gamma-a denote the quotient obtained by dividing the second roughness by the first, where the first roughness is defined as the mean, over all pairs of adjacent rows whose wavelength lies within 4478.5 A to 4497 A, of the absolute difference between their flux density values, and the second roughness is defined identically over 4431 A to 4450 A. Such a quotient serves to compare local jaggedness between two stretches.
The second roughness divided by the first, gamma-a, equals 1.1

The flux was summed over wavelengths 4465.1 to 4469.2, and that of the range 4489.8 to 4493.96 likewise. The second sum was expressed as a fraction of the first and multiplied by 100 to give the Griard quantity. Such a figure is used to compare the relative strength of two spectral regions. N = 107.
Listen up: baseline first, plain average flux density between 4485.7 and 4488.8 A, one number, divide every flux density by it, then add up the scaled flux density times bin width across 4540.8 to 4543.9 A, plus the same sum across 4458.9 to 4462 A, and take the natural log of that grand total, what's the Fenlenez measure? 1.69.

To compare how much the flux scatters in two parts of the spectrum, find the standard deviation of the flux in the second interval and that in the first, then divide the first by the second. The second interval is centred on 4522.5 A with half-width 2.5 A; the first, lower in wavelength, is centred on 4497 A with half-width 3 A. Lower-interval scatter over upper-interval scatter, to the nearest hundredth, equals 0.32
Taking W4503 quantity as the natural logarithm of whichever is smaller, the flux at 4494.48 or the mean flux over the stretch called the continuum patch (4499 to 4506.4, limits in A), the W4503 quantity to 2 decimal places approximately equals 3.55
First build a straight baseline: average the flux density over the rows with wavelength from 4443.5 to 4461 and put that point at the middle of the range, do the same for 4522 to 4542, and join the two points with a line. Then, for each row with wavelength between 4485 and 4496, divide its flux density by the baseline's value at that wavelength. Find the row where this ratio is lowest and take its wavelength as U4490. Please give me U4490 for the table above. 4491.38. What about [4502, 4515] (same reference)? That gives 4514.19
